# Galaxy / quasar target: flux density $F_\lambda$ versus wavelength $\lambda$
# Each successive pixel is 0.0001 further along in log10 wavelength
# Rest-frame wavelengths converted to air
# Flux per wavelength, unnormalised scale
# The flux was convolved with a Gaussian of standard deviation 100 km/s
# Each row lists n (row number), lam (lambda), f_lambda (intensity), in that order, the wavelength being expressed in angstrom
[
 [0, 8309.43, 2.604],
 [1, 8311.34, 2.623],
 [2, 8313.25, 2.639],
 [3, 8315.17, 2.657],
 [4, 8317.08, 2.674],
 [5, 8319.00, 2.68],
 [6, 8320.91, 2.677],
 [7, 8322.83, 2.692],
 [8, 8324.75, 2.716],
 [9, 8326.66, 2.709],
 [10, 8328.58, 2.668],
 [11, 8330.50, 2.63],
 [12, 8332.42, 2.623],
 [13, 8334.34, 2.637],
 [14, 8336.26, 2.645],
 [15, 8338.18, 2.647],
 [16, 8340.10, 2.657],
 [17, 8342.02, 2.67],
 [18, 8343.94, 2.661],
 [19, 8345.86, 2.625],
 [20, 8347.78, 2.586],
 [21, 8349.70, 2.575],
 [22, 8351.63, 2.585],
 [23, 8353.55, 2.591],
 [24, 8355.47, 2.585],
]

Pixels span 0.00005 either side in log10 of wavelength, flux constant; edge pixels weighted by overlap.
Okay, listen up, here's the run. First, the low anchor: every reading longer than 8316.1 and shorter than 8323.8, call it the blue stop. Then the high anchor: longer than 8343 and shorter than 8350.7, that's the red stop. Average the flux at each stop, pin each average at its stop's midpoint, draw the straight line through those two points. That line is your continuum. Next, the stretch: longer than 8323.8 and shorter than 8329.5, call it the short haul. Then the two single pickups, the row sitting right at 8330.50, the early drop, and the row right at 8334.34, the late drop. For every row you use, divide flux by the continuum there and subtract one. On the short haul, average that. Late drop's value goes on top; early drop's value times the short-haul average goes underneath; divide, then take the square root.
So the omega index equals 5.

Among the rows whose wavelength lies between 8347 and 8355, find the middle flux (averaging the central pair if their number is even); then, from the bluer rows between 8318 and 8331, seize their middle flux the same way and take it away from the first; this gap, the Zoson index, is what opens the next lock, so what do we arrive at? -0.09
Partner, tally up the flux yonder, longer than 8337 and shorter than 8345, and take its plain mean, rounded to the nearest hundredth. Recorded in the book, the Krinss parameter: 2.66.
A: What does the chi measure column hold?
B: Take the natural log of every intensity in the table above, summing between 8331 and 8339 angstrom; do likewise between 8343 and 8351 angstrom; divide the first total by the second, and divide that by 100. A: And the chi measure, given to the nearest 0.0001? 0.0101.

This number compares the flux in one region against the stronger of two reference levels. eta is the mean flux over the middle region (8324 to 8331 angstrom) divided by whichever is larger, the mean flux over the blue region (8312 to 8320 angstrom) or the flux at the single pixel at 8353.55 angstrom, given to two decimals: 1.01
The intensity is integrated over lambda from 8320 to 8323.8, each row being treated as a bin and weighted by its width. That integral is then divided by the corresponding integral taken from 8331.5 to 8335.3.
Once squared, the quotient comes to 1.04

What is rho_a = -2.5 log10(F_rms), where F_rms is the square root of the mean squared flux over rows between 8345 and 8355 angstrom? -1.03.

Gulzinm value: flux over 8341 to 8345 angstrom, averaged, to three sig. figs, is 2.67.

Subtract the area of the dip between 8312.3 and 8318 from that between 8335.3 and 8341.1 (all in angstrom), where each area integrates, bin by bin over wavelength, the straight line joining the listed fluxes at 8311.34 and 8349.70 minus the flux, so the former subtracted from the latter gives -0.13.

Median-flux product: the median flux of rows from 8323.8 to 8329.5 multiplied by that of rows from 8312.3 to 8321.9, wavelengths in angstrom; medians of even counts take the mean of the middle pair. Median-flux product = 7.24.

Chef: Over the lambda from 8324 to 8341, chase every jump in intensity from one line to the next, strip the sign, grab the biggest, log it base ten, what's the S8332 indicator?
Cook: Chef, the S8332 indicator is -1.39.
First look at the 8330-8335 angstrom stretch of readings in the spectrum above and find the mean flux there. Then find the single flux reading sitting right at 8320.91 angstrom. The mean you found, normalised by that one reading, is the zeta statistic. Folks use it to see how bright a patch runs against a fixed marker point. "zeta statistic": 0.98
